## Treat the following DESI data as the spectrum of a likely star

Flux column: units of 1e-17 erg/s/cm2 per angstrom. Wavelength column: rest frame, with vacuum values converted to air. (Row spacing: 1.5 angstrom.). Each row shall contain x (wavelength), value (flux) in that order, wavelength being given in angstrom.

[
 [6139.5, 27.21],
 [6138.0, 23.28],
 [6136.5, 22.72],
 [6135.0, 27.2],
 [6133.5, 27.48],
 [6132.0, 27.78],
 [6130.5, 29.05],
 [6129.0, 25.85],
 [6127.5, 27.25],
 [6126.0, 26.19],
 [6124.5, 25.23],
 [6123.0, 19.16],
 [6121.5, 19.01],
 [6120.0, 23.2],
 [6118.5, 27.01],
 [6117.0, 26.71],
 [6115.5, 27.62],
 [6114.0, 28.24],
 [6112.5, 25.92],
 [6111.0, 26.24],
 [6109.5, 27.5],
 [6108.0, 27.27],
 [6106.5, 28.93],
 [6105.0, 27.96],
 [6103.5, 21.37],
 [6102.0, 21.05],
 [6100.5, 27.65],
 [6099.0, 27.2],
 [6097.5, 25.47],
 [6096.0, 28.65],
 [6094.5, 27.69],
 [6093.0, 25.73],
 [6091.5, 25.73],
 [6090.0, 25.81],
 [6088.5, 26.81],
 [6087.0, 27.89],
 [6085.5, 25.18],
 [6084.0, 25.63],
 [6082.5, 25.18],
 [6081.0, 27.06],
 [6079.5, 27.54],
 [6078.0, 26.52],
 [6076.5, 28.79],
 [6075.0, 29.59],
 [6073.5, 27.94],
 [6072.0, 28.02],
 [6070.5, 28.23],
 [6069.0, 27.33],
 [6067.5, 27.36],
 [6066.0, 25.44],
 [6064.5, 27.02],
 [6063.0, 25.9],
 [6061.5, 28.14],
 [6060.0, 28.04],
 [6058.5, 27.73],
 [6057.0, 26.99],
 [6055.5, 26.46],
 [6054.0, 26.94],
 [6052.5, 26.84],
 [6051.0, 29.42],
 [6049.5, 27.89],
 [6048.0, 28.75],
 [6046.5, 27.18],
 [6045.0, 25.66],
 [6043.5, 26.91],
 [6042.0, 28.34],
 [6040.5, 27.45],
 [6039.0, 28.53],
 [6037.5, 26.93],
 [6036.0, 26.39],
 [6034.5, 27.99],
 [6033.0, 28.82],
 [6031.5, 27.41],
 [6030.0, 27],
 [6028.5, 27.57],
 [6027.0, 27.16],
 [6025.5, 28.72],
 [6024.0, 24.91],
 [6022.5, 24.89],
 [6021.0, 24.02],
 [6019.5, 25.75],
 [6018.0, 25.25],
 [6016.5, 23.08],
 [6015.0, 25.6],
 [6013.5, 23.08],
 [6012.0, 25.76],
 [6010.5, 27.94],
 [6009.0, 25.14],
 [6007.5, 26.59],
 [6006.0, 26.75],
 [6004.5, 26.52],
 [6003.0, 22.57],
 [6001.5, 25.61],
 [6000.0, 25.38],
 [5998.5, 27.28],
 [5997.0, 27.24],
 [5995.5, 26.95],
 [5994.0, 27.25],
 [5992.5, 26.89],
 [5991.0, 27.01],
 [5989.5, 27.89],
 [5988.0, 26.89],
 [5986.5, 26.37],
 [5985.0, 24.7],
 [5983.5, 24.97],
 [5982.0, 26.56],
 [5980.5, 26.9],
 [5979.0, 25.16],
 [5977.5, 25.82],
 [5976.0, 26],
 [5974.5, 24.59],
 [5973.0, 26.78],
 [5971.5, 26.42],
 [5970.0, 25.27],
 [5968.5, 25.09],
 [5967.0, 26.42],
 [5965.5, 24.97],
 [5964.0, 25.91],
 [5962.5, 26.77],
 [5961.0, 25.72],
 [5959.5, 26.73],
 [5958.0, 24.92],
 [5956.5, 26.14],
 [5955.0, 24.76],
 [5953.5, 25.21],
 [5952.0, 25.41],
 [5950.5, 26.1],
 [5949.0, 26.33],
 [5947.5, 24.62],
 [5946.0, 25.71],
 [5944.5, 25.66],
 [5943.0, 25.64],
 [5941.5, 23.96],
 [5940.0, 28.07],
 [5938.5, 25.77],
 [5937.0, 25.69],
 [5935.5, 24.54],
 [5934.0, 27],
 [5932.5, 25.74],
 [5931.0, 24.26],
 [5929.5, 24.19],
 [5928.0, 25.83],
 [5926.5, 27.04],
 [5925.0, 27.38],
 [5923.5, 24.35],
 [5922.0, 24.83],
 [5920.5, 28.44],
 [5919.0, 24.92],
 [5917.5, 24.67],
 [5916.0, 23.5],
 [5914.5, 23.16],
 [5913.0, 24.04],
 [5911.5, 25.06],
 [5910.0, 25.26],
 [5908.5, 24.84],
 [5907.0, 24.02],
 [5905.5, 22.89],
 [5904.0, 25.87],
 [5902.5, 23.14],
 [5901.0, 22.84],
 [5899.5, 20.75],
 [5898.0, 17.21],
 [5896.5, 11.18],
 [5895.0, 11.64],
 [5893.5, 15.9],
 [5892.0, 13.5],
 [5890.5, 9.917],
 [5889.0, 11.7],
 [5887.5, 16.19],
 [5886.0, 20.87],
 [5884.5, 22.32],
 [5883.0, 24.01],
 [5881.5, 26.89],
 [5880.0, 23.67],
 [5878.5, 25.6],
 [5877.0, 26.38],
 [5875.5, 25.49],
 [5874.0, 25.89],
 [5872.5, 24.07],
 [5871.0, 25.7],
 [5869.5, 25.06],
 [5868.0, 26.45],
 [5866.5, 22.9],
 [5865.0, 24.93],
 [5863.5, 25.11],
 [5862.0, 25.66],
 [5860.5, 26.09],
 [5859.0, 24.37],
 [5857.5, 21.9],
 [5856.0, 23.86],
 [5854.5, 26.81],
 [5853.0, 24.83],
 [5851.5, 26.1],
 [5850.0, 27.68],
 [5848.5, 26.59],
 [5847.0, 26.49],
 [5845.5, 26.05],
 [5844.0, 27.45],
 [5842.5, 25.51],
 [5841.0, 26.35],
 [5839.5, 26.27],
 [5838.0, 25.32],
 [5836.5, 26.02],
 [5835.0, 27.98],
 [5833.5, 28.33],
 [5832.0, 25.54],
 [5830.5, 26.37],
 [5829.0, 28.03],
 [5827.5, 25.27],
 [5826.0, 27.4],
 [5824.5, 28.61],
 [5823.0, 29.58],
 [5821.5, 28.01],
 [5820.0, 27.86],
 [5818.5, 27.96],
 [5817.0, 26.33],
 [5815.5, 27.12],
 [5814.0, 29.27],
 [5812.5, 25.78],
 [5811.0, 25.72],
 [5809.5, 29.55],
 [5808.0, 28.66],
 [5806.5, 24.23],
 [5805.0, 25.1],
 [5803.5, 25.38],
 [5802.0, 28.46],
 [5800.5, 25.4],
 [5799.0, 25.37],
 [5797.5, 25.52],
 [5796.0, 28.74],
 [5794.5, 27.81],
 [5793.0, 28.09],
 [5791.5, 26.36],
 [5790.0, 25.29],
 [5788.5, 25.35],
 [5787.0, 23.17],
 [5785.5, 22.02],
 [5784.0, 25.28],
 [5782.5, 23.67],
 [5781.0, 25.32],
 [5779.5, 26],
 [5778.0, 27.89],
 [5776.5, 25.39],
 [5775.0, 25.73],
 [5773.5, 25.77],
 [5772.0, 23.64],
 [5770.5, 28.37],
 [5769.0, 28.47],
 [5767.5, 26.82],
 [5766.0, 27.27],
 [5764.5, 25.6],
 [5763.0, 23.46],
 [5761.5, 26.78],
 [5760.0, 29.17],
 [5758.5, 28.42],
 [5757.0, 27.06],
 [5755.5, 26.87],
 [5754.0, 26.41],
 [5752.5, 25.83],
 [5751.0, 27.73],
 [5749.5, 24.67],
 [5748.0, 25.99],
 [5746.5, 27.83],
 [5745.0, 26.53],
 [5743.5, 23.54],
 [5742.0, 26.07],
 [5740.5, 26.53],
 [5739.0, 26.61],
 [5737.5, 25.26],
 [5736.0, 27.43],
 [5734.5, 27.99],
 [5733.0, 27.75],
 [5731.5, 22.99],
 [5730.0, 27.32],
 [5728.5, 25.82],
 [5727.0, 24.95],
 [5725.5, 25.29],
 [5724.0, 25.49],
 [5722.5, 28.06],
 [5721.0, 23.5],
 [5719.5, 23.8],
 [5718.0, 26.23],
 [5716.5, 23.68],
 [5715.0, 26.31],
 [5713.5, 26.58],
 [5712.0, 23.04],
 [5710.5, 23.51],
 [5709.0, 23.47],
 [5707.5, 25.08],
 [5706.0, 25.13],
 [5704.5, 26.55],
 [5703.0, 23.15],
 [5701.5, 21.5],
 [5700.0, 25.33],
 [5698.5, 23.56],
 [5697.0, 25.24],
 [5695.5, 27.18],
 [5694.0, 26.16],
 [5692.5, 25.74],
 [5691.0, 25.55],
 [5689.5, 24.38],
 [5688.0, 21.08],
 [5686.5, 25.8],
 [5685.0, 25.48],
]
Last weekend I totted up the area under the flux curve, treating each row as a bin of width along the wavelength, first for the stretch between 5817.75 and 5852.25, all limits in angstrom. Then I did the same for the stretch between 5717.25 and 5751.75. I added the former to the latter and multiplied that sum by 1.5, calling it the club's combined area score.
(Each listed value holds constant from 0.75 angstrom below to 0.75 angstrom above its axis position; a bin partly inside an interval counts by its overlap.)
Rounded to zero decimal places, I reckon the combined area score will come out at 2741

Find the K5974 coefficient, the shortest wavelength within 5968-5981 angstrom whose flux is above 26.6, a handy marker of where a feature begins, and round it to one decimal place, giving 5973.0 angstrom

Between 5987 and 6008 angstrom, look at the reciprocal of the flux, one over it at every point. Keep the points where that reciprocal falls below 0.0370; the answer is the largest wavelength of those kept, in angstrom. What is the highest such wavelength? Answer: 5998.5 angstrom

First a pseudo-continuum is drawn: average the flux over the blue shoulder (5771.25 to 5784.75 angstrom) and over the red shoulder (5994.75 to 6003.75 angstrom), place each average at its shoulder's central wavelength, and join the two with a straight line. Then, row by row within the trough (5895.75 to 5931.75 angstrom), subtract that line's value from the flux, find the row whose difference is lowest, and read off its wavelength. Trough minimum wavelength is 5896.5 angstrom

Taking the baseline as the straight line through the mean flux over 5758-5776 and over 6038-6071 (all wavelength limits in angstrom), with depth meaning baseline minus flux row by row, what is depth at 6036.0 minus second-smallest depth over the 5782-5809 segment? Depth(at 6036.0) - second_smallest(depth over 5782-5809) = 3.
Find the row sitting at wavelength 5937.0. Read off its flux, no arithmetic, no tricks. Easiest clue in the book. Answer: 25.69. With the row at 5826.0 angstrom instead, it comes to 27.4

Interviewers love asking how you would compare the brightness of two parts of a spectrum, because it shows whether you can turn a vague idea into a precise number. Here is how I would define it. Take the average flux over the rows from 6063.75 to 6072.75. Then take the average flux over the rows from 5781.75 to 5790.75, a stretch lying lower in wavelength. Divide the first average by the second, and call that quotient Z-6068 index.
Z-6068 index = 1.13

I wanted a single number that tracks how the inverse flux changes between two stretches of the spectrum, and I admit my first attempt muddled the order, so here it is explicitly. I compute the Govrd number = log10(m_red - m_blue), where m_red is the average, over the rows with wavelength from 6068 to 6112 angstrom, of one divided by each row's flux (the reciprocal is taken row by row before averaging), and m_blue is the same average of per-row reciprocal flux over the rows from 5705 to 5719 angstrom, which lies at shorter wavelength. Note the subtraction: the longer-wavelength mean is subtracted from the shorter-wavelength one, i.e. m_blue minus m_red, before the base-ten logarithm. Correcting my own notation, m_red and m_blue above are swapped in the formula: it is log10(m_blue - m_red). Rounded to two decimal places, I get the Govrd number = -2.54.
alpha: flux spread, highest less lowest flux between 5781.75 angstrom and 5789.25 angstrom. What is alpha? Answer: 3.3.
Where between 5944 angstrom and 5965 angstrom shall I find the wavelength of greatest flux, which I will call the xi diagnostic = 5962.5 angstrom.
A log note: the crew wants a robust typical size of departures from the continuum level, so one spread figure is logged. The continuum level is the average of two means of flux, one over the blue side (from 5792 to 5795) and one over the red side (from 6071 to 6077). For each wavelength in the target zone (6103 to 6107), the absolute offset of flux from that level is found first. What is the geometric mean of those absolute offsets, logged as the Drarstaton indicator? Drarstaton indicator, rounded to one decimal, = 1.1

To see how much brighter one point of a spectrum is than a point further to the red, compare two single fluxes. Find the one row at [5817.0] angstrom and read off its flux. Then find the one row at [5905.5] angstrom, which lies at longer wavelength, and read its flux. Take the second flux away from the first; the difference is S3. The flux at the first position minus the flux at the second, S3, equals 3.4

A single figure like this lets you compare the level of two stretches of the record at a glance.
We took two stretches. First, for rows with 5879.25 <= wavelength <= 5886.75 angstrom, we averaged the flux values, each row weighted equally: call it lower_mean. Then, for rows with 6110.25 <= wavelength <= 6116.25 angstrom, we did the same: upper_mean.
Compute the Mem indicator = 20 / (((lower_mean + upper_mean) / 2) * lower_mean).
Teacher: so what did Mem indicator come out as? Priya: 0.0336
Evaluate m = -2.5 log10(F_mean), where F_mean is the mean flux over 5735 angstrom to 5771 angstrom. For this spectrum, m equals -3.56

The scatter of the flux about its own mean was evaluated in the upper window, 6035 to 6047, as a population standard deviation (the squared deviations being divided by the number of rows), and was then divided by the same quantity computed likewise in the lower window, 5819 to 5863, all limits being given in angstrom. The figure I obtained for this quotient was 0.57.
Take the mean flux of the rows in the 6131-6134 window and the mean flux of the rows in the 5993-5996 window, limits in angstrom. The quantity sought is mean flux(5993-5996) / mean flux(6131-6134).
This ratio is 0.98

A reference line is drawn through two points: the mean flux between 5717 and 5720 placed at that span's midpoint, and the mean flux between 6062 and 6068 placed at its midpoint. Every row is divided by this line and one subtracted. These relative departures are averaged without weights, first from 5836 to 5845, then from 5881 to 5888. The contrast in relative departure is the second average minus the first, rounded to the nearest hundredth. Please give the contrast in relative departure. -0.17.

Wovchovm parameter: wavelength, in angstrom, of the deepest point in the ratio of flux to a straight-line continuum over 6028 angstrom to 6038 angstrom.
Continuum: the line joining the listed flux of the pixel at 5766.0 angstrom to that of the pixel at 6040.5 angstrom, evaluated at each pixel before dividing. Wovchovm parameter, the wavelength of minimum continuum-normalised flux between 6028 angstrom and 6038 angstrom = 6036.0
